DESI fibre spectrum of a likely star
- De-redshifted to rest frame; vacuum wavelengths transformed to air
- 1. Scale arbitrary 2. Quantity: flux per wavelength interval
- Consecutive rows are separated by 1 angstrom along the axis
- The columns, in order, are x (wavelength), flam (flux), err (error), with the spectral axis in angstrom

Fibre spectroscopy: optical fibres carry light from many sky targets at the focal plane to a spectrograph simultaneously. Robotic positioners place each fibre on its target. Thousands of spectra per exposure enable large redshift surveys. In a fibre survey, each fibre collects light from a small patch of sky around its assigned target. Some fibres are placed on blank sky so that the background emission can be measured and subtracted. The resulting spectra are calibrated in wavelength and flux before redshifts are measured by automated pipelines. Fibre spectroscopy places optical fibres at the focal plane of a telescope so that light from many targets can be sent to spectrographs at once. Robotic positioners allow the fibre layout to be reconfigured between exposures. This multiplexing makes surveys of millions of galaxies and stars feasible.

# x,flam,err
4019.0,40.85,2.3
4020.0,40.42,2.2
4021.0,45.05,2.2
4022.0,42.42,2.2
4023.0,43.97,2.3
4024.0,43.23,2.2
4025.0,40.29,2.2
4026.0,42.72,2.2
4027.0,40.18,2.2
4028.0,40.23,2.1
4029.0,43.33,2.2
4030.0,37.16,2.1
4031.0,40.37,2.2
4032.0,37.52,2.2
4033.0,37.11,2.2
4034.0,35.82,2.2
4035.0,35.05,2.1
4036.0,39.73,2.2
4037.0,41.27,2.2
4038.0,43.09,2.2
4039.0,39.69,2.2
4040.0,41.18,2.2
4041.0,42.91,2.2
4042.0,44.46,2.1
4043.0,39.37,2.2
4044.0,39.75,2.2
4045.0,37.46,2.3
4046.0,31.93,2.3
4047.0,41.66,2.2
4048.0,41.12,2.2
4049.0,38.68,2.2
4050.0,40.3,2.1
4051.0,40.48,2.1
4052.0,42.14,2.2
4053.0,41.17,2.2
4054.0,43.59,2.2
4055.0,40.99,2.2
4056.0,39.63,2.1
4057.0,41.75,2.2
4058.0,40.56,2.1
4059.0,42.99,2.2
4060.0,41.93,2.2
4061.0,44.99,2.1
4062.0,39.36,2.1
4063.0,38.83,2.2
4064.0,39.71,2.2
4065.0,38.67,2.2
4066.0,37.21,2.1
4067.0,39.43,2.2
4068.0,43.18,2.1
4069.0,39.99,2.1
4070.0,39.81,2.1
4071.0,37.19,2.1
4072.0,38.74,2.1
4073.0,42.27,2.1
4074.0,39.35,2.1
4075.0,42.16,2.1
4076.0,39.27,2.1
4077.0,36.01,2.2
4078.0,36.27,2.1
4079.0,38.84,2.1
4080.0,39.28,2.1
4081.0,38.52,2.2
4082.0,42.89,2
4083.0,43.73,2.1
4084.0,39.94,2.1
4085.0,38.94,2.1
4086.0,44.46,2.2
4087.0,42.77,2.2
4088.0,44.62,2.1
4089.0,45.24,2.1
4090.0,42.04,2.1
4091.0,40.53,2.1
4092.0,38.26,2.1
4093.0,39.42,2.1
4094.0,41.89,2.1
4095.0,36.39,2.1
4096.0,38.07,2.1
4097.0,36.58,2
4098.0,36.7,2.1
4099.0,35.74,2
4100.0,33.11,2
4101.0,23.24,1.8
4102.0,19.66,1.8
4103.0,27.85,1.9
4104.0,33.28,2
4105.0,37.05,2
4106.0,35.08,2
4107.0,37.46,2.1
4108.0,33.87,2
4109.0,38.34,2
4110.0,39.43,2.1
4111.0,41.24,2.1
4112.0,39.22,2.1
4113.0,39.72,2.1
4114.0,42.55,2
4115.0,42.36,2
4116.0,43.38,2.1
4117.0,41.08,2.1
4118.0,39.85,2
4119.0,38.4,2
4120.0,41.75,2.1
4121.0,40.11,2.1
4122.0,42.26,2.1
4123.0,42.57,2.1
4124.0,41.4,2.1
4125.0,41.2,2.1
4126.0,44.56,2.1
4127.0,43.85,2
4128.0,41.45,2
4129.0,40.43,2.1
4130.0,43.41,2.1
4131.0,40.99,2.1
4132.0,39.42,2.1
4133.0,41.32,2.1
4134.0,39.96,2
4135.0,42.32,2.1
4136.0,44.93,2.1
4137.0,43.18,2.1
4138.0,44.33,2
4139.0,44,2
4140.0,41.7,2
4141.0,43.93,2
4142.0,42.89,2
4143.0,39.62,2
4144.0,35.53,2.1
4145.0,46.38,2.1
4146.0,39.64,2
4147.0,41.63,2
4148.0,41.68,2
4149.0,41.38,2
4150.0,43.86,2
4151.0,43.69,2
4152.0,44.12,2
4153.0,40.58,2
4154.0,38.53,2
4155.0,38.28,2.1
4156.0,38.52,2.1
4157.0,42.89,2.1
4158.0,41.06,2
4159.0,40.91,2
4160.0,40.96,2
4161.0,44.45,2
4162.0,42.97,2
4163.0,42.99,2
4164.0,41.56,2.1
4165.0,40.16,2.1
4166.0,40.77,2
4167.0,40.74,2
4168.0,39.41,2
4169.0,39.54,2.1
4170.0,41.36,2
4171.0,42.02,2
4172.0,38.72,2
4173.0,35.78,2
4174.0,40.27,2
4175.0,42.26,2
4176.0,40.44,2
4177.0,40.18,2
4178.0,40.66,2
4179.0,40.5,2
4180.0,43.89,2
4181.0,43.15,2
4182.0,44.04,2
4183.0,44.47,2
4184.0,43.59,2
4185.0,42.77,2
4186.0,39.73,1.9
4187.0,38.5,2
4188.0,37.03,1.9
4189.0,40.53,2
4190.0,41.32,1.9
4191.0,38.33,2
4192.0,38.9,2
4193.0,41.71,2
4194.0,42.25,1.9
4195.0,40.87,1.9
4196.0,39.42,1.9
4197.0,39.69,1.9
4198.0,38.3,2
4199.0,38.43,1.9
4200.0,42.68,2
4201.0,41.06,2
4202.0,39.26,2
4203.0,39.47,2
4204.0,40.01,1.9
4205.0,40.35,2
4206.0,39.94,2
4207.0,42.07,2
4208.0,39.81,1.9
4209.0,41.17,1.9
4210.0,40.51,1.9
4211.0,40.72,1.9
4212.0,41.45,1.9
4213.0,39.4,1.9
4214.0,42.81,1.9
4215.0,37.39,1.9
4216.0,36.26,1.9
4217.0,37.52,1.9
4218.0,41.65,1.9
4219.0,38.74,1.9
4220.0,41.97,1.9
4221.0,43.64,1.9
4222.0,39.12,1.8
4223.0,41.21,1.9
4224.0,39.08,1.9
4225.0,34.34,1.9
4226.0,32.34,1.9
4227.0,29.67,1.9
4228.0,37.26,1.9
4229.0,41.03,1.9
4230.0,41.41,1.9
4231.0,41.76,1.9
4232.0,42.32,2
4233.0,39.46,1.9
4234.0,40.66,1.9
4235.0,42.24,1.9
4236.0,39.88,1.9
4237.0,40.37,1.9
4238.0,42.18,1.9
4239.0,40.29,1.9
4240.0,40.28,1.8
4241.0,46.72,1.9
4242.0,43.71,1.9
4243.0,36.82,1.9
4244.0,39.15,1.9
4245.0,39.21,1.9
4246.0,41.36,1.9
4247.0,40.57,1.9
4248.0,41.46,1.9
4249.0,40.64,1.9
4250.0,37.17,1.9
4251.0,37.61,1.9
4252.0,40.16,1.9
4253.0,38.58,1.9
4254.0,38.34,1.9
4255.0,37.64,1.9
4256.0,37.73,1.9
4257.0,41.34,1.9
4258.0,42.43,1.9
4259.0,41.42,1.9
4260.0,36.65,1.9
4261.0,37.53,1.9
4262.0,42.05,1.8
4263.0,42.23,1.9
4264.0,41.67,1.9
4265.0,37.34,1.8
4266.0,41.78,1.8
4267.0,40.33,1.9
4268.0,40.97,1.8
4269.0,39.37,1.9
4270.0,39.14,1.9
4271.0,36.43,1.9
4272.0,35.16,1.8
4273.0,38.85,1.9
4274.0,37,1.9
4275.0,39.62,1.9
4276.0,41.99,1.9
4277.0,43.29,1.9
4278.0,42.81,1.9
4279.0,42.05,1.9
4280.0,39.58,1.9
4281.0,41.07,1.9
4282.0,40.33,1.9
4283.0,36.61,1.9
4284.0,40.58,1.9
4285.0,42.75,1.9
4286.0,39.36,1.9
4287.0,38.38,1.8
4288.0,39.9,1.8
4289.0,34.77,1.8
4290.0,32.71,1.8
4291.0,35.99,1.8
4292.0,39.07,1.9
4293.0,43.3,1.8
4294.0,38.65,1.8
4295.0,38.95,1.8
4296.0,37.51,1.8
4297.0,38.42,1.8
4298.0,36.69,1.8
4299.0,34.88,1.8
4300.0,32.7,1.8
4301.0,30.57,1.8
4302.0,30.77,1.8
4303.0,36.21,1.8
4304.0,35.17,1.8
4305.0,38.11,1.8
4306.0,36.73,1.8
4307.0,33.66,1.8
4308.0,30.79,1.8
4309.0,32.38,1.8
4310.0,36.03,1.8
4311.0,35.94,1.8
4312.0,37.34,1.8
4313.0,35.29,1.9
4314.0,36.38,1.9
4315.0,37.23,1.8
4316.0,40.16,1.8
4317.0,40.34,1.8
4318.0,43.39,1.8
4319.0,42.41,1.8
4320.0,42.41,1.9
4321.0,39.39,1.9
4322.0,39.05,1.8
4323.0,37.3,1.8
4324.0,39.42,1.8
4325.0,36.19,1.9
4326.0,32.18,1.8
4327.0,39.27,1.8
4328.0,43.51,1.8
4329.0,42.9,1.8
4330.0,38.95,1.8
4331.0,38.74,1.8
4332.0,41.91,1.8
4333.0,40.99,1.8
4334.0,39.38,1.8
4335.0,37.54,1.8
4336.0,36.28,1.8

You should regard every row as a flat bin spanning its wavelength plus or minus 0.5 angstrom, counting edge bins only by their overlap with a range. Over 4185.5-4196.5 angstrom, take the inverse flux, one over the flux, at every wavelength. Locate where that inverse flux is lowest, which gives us 4194.0 angstrom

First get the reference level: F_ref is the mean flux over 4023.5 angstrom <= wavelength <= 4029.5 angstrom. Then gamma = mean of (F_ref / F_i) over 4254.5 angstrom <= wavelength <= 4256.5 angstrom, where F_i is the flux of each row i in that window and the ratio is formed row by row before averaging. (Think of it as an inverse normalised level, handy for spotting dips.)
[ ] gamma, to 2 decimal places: 1.11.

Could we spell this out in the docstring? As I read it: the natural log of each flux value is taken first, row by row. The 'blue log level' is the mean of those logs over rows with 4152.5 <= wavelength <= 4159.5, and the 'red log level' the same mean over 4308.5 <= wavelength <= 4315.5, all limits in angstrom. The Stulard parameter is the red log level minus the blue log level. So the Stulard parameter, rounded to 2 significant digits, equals -0.11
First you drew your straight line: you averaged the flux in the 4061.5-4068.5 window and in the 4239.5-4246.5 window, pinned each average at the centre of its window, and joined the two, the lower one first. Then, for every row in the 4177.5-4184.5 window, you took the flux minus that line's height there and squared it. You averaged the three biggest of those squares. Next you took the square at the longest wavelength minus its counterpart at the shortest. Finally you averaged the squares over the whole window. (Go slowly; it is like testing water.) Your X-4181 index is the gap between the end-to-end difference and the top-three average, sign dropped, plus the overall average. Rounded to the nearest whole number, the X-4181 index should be 12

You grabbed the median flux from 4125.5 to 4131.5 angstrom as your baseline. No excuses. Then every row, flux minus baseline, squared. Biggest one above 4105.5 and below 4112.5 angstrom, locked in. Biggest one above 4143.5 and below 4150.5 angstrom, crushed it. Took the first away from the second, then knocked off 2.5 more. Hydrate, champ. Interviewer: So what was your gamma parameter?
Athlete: -28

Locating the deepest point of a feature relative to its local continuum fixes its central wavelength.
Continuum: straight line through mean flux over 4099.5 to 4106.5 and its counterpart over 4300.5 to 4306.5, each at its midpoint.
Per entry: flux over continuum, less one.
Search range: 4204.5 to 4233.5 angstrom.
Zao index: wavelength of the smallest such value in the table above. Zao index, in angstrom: 4227.0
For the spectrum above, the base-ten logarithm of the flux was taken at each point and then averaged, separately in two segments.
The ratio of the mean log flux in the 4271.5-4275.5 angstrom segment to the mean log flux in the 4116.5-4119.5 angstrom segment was 0.98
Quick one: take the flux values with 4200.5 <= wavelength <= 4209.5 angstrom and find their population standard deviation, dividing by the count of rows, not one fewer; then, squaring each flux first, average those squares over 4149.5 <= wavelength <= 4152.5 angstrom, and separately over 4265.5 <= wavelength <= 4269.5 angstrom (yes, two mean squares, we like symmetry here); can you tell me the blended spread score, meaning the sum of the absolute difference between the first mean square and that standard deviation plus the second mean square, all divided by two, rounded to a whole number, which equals 1788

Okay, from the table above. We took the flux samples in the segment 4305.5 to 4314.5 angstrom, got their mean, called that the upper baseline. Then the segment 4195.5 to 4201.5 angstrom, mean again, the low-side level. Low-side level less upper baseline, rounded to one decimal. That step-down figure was 5.0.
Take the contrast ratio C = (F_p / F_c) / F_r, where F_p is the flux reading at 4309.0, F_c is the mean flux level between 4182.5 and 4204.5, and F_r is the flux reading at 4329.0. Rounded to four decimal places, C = 0.0187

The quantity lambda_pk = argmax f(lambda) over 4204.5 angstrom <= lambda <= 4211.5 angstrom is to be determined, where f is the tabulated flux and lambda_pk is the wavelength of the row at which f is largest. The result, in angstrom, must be 4207.0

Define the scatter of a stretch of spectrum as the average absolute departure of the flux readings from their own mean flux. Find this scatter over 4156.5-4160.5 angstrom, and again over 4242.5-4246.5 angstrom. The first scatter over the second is 0.62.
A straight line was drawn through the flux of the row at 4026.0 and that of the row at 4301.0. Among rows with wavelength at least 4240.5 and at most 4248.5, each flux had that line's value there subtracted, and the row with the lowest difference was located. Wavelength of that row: 4243.0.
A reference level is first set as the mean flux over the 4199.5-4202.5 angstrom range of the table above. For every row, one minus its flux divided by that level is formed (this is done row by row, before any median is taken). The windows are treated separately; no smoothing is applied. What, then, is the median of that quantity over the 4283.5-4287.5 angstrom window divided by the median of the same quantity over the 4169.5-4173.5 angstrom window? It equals 1.1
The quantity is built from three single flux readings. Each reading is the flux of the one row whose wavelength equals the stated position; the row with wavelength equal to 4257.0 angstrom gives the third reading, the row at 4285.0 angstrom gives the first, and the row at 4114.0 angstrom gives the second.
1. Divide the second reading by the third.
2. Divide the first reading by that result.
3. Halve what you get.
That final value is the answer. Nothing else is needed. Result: 20.8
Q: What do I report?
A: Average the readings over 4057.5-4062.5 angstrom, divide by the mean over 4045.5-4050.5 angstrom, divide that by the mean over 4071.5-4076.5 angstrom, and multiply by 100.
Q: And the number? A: 2.68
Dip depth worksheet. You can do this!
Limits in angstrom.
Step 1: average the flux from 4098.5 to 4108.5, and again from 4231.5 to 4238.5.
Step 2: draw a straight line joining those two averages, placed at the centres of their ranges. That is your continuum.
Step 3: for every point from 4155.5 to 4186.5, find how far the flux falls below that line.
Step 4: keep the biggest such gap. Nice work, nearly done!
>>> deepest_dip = 0.8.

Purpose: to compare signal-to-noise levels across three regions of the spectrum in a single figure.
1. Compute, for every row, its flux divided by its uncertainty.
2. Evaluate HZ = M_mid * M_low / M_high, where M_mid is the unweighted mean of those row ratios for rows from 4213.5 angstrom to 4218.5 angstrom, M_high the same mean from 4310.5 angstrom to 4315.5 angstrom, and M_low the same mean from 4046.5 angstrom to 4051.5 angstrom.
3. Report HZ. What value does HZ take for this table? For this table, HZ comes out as 19.5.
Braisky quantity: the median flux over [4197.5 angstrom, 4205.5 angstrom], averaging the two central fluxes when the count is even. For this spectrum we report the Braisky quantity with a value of 40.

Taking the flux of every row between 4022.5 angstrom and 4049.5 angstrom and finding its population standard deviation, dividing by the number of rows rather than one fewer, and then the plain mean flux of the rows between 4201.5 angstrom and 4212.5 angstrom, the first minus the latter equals -37.5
